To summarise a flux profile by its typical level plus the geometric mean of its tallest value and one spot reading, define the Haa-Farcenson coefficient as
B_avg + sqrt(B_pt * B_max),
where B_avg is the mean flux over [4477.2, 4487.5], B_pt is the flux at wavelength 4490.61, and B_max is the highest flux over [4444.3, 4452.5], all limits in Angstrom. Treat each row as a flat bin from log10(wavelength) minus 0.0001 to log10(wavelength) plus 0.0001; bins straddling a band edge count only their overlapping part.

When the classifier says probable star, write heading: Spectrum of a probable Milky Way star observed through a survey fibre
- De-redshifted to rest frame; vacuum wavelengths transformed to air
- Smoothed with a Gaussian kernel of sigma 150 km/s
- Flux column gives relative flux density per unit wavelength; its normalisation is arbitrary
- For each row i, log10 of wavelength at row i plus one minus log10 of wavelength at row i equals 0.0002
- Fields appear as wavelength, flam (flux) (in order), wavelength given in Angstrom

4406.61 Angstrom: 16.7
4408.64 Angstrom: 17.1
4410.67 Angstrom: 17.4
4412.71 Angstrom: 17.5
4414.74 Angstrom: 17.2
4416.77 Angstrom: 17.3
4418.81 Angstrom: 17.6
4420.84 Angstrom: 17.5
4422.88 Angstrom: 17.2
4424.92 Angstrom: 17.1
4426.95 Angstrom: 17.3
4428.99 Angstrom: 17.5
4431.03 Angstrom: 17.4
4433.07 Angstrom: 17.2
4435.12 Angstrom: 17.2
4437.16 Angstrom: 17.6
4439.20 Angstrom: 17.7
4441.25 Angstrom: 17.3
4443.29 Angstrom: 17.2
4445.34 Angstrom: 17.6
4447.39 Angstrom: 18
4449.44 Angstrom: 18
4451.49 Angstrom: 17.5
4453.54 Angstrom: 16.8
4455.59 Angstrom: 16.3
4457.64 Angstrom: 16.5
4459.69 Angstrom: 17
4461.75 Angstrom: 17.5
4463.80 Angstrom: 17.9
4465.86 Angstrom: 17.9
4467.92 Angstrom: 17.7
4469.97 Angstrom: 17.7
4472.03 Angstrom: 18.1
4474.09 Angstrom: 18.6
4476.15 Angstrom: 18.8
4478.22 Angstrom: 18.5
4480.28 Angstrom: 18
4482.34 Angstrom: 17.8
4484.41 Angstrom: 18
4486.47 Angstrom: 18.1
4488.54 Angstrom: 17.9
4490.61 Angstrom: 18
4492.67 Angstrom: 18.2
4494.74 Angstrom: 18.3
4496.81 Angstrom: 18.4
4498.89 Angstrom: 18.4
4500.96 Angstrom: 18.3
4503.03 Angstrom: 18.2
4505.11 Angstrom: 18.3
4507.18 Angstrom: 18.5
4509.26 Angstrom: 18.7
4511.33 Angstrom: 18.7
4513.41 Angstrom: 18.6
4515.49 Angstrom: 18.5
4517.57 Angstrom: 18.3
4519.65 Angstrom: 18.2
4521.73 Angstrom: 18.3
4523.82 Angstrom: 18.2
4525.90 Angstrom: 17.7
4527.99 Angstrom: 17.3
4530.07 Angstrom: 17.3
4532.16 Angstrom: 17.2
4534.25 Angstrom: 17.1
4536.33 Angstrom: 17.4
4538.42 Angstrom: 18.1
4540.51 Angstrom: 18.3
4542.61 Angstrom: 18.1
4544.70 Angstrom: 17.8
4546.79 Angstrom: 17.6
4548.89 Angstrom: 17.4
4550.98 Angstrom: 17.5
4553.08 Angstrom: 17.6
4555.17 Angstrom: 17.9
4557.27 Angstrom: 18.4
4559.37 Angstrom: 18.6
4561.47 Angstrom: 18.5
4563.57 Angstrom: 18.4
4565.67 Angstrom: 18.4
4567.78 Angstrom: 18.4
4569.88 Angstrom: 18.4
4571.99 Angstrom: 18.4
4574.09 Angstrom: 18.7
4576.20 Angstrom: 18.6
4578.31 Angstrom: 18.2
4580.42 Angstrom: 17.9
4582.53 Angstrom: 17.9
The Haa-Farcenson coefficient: 36.1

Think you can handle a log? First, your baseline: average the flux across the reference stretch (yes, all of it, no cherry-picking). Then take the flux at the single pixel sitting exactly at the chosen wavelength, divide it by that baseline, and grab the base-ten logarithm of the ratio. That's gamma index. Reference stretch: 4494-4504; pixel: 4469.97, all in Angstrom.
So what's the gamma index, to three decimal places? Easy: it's -0.015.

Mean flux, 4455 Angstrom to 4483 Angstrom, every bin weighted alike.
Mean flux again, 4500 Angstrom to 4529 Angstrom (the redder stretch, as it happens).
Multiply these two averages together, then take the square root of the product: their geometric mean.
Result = 18.0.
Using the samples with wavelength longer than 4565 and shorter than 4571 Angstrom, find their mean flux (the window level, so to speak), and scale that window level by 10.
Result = 184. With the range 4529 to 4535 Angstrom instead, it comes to 172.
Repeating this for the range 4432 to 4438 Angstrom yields 173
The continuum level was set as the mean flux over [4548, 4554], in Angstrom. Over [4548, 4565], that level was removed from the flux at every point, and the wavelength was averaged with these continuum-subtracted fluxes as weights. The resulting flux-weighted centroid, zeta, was 4560.0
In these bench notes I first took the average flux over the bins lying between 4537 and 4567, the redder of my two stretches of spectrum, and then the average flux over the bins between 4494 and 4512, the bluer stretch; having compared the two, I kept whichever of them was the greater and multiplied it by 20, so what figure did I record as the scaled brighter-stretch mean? 368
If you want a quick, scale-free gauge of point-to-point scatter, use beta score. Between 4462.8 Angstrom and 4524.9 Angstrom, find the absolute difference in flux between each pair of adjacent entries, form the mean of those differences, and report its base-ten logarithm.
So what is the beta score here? -0.79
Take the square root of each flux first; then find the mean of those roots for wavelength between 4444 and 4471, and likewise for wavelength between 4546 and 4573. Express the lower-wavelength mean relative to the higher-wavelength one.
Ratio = 0.98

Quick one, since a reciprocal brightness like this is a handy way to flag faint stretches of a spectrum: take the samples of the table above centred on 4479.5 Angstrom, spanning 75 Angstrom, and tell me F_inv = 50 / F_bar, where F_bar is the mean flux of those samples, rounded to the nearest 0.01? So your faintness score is 2.78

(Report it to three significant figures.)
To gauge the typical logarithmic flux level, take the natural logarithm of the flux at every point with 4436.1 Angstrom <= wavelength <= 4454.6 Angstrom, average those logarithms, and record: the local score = 2.86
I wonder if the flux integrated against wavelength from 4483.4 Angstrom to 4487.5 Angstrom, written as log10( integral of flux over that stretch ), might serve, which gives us 1.9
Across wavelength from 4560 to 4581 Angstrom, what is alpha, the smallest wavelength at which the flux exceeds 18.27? 4561.47 Angstrom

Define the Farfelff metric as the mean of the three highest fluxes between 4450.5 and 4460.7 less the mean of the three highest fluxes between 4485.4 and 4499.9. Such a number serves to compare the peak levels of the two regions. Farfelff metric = -1.3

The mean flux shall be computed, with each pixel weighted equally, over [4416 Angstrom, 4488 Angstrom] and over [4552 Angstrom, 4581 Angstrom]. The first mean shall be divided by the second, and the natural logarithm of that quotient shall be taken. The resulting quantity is -0.041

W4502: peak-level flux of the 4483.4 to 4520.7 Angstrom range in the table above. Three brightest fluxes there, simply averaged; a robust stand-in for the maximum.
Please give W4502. 18.7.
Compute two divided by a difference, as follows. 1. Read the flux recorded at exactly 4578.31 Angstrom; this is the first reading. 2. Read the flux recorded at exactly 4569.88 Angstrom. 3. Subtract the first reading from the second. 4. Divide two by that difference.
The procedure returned 10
